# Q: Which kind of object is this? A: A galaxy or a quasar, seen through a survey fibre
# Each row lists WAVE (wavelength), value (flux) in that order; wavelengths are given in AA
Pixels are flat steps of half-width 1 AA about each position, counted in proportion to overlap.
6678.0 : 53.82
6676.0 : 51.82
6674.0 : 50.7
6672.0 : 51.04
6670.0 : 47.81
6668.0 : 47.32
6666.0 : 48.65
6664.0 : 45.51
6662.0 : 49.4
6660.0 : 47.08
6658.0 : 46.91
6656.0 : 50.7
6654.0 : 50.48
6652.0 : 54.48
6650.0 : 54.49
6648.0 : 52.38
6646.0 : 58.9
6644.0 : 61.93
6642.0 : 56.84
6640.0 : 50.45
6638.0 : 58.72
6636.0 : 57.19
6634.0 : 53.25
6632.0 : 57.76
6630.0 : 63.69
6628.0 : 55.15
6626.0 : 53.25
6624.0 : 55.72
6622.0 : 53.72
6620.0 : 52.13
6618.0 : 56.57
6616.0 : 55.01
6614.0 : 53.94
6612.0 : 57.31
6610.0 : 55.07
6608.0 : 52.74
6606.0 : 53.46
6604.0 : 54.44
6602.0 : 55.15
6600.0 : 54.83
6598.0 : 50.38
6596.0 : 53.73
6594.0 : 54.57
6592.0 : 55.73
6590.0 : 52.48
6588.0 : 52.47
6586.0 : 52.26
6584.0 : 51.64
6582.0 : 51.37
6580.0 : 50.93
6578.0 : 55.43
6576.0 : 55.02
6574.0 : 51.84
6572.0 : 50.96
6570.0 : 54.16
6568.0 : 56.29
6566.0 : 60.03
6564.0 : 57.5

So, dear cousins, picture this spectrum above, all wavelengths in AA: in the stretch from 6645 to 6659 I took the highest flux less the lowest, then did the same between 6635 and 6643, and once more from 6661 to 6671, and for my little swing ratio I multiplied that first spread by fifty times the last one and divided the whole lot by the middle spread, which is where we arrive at 282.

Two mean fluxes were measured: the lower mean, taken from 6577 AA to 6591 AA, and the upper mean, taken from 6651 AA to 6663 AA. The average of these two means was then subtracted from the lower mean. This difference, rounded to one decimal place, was 1.3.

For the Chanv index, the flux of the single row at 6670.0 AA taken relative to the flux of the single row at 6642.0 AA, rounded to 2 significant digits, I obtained 0.84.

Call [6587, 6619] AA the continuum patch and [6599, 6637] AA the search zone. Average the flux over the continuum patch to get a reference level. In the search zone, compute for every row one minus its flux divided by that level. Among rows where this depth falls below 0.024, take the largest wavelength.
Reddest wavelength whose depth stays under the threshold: 6636.0 AA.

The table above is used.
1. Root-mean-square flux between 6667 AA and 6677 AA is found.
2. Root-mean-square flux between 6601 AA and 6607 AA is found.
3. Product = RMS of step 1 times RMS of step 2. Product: 2705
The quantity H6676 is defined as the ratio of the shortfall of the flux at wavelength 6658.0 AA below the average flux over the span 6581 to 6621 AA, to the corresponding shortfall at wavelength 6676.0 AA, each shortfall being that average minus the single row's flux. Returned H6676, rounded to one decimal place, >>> 3.5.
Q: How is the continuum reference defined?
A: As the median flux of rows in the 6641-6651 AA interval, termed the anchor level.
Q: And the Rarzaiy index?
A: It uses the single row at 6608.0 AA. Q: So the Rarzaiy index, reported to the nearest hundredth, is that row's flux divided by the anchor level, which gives 0.93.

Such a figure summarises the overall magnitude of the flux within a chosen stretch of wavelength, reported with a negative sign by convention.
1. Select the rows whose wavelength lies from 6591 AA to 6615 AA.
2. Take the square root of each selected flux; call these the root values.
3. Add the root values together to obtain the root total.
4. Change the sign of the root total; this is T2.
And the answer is -88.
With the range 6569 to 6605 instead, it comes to -131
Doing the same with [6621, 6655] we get -127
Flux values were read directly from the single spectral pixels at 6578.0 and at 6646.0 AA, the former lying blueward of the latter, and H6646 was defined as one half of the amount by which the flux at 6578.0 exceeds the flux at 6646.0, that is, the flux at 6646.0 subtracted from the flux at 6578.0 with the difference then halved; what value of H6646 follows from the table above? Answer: -1.7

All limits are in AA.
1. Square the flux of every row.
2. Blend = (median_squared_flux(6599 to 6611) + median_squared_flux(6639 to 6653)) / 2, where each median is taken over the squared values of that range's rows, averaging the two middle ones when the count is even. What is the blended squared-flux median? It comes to 2977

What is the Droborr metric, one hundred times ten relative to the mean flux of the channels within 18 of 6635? 17.9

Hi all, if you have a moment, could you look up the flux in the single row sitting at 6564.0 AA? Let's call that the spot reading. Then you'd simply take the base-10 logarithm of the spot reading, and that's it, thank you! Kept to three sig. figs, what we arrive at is 1.76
